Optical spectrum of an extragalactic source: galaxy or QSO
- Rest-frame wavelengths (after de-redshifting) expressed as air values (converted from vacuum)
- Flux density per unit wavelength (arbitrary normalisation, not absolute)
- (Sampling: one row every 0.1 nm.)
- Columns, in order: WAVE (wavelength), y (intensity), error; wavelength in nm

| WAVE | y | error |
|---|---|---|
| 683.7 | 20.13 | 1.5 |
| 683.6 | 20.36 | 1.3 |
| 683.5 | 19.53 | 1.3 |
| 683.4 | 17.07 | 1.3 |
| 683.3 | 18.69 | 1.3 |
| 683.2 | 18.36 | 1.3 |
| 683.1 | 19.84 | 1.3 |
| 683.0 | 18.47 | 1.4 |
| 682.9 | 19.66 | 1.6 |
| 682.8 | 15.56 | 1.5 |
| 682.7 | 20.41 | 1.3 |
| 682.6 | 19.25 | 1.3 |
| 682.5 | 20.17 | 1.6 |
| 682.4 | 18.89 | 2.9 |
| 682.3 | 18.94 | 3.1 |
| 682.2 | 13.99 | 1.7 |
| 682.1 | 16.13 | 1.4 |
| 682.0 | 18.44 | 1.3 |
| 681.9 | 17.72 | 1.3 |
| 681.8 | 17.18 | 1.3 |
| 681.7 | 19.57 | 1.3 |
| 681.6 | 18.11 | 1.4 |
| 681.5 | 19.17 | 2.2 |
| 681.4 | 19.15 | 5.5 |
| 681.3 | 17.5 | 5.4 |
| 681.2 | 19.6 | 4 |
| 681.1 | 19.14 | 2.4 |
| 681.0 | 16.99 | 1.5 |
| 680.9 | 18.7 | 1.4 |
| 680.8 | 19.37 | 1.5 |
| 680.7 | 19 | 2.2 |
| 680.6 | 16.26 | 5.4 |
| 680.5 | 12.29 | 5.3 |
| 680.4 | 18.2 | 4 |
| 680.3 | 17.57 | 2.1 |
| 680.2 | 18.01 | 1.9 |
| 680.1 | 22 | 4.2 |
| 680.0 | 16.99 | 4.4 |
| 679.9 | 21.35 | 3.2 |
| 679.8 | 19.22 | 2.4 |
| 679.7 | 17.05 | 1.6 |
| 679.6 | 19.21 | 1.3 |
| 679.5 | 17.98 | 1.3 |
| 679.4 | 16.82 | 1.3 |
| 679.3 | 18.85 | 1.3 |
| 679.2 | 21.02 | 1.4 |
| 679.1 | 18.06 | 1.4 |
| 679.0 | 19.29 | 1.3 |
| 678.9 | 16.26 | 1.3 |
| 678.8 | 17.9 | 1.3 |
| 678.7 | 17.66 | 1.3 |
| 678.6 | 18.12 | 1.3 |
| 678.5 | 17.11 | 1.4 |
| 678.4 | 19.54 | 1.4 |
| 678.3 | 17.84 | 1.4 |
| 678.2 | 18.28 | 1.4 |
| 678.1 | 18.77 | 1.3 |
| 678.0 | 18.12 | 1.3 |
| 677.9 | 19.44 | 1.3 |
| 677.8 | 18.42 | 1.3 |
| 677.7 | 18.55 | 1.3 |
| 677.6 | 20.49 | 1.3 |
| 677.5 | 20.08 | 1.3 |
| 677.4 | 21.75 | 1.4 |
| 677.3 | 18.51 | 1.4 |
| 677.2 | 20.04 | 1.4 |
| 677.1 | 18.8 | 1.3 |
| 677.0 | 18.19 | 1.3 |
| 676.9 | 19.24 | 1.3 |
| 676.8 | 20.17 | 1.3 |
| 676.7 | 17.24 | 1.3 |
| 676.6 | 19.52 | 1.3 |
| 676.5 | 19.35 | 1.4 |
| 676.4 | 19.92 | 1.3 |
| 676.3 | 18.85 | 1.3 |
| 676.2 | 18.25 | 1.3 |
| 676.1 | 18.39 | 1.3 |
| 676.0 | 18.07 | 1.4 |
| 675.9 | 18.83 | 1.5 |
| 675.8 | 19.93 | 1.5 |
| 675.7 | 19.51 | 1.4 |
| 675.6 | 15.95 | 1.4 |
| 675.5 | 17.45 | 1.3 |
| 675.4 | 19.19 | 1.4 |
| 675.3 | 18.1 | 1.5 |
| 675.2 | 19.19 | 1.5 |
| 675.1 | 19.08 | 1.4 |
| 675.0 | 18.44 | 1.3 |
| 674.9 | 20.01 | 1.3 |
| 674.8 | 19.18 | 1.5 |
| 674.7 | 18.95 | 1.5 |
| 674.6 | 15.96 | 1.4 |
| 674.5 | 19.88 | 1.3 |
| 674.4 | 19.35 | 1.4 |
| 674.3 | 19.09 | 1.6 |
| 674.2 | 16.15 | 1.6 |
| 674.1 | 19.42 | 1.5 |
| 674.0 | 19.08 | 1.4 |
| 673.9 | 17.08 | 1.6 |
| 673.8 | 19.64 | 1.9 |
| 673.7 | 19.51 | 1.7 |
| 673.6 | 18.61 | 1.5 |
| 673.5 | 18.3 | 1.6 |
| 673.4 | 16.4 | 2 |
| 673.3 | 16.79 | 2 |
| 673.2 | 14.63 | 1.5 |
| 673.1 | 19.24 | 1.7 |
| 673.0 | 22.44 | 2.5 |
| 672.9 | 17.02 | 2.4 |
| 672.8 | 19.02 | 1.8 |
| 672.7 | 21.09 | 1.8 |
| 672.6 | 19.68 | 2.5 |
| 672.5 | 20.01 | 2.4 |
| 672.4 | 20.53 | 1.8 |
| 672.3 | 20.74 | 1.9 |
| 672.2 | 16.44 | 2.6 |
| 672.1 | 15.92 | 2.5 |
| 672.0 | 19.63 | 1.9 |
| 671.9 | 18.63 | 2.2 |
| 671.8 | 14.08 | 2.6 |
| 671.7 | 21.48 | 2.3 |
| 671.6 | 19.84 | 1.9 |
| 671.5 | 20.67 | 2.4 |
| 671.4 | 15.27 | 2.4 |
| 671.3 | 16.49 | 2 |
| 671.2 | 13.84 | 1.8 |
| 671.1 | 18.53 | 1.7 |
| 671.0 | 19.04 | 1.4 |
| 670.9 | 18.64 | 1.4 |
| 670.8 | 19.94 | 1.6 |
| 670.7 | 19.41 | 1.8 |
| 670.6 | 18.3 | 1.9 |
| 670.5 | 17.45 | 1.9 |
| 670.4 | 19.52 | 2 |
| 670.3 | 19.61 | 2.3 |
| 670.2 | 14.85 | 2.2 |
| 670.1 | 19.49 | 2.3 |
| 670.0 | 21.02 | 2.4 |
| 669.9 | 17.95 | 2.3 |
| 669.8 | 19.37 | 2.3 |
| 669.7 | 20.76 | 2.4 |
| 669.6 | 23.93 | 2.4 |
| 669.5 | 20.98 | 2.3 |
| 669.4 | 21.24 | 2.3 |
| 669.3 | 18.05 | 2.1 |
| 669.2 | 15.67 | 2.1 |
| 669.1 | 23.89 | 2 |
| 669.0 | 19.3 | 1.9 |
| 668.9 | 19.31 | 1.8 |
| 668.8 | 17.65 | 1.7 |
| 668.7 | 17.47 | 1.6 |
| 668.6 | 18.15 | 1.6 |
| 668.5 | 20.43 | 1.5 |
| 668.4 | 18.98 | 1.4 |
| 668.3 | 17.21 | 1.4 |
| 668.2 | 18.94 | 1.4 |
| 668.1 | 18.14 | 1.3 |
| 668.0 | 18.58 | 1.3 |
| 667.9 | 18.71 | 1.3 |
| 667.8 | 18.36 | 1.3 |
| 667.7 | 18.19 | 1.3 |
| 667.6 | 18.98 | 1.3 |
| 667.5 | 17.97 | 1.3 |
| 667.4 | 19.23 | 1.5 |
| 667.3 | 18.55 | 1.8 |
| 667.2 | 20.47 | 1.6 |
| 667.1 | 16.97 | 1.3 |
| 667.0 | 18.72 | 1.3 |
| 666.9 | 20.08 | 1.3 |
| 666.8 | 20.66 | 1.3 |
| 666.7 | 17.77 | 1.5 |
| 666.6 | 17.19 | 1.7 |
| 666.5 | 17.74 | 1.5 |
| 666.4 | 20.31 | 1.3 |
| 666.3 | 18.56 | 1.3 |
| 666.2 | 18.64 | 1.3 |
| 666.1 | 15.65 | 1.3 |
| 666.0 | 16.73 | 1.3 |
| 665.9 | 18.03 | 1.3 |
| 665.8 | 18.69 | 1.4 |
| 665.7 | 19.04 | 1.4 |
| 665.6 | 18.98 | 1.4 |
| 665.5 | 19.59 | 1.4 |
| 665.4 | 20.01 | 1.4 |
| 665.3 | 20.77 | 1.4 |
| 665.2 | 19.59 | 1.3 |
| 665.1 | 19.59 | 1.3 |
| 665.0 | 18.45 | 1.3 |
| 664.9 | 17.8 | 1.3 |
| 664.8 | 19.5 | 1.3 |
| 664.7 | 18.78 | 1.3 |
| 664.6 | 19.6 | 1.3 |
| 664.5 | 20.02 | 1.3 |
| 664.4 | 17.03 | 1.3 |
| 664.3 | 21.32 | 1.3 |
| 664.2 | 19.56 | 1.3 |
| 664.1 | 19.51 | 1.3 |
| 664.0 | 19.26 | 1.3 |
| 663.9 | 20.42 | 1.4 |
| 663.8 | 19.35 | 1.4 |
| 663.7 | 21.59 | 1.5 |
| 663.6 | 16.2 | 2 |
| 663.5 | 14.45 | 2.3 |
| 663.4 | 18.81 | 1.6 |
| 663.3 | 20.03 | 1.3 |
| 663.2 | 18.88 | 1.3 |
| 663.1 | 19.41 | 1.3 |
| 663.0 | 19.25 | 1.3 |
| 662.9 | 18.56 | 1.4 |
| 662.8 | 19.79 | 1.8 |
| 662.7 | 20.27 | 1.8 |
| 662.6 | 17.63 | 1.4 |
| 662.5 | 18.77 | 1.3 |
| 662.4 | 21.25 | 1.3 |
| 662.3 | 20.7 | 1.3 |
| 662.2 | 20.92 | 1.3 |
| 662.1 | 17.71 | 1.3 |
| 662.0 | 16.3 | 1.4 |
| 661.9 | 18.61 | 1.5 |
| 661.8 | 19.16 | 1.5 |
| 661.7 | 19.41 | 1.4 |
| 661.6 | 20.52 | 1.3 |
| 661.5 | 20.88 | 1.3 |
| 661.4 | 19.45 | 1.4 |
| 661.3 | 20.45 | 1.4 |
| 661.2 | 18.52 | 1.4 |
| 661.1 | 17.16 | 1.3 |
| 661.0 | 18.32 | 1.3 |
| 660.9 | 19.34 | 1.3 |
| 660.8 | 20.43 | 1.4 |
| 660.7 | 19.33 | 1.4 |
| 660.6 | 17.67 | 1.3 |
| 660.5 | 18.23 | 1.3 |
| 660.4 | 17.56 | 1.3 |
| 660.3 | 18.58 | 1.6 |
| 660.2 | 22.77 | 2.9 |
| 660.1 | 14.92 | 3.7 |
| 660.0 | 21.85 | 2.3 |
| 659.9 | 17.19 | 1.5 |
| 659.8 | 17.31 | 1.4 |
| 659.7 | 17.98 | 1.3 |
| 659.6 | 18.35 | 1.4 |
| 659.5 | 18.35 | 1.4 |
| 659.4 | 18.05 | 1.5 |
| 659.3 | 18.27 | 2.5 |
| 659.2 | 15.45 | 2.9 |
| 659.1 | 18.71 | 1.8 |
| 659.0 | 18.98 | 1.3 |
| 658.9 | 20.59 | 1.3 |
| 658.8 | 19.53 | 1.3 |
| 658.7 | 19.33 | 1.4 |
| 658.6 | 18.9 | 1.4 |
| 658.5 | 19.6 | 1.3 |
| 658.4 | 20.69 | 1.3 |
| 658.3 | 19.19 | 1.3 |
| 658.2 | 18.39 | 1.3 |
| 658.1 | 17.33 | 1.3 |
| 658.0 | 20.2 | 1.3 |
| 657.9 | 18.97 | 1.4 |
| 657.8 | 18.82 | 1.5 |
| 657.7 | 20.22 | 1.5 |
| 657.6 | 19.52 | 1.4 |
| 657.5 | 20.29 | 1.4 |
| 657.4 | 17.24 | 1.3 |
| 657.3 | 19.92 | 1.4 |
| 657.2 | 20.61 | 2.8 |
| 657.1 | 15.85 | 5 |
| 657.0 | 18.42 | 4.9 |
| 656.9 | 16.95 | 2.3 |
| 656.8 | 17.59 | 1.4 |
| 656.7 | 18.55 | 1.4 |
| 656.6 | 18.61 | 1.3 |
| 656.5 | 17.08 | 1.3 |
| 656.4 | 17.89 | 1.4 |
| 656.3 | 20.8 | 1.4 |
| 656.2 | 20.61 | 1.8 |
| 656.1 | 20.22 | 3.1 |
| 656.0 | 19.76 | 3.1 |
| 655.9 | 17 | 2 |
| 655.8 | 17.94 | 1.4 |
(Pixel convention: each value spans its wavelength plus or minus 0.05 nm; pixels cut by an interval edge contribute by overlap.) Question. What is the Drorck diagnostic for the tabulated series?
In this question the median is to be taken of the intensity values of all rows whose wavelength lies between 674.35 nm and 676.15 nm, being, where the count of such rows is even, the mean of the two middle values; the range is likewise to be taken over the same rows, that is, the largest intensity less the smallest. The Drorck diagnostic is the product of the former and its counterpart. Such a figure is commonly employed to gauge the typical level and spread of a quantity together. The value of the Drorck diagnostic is 77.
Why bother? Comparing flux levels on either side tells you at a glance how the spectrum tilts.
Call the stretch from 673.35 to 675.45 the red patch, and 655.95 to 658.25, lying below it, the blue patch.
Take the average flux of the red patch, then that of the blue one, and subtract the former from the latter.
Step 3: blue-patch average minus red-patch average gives 0.26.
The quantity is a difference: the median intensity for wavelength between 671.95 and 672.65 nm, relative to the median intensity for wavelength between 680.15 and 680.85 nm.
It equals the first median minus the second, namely 1.7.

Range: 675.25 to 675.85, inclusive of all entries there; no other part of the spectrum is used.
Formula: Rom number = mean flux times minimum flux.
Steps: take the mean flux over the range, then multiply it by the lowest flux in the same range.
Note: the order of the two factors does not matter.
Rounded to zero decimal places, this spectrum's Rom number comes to 293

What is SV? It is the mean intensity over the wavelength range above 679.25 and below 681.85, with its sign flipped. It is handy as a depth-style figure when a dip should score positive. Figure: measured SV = -18.3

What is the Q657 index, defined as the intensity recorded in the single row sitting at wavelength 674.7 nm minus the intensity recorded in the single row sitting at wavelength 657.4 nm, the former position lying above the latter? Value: 1.7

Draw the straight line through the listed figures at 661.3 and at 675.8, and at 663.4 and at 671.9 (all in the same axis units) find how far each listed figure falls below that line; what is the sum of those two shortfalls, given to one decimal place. 3.0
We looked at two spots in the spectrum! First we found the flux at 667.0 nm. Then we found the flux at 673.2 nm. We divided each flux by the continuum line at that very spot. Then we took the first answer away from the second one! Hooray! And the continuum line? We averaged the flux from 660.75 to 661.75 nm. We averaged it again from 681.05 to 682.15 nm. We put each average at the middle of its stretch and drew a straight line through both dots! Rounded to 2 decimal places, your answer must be -0.20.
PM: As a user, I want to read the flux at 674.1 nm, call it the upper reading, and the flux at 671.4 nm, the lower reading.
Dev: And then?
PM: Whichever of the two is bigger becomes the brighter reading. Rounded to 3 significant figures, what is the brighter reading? 19.4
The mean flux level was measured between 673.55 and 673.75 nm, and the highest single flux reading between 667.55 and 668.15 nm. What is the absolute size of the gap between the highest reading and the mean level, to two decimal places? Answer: 0.08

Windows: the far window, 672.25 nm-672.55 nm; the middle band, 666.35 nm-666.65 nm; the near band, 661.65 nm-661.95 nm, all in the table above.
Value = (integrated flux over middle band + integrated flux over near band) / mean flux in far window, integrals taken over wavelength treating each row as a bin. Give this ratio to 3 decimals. 0.550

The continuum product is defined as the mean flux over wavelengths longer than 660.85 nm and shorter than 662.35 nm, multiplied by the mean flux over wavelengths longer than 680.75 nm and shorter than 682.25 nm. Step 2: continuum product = 346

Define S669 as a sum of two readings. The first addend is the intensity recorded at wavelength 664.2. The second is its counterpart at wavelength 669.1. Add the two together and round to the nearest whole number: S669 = 43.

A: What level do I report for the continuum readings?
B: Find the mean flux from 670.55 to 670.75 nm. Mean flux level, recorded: 18.9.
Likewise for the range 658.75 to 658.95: 20.1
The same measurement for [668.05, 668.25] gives 18.5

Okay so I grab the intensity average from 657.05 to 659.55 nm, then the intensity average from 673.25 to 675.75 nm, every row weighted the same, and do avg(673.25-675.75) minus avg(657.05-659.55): -0.51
